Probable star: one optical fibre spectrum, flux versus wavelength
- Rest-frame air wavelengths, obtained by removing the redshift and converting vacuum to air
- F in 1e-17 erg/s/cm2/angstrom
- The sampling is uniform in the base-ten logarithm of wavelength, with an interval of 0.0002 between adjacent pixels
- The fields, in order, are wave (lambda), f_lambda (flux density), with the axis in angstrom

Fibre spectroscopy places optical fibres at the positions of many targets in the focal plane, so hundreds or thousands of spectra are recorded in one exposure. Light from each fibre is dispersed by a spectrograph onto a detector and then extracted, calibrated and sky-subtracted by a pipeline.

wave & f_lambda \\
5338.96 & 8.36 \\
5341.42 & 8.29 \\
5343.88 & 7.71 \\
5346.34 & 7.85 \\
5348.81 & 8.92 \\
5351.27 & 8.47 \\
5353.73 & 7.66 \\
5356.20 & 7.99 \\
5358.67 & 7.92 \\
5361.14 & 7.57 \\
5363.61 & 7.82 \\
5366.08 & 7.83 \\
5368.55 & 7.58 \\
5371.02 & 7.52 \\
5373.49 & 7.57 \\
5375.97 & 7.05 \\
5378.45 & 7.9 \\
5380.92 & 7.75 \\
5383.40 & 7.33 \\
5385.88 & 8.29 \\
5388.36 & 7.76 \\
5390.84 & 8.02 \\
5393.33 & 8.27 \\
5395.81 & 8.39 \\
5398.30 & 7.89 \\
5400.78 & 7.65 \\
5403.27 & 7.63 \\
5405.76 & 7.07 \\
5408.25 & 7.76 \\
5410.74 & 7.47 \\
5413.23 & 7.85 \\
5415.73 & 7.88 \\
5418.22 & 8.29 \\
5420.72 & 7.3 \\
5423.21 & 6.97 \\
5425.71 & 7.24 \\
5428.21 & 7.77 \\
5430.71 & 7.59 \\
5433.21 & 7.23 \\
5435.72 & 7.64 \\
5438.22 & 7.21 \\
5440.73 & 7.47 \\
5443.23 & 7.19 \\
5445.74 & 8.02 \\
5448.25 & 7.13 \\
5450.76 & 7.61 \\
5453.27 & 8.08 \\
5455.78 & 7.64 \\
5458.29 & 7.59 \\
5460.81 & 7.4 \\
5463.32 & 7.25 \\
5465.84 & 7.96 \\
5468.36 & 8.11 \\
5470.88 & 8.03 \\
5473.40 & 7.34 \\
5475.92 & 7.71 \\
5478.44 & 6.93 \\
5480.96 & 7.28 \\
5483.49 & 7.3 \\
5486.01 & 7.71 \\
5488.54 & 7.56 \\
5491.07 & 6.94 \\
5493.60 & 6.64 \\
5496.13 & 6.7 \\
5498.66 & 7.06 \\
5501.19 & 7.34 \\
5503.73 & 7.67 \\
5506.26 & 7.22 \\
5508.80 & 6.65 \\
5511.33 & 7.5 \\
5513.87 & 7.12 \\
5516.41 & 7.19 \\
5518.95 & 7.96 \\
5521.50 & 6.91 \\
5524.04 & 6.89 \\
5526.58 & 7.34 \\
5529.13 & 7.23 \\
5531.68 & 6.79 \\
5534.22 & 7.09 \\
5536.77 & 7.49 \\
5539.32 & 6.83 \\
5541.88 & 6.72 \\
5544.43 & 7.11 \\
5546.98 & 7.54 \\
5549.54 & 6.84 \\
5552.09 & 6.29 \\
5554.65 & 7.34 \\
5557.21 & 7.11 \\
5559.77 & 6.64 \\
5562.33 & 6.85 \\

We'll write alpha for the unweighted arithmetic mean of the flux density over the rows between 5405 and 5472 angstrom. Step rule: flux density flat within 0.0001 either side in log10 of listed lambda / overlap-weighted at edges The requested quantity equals 7.58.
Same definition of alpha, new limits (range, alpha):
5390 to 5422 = 7.81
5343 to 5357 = 8.10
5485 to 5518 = 7.18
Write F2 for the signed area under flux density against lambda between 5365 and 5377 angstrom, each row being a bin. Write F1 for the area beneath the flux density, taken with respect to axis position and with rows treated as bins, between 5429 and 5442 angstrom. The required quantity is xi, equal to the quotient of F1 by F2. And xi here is 1.07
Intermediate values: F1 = 97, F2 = 90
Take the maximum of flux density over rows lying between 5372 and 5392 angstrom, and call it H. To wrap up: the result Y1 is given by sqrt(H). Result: 2.88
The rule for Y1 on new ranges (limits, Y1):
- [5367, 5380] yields 2.81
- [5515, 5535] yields 2.82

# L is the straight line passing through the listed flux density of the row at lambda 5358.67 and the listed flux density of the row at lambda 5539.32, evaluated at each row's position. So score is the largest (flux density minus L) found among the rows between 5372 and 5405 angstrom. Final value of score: 0.69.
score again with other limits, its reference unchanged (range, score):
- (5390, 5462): 0.73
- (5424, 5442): 0.27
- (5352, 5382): 0.10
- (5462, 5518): 0.85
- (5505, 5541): 1.01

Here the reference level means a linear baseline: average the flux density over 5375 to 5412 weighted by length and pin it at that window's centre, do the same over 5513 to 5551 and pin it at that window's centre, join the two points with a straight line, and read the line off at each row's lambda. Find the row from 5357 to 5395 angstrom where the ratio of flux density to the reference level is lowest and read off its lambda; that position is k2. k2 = 5375.97 angstrom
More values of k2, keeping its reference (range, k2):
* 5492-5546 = 5493.60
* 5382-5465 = 5423.21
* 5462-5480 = 5478.44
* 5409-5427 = 5423.21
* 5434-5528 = 5493.60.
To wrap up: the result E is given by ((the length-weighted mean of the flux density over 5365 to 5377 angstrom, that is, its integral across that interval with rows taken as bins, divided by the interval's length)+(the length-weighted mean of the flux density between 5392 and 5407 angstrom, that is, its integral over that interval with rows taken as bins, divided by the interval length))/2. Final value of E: 7.67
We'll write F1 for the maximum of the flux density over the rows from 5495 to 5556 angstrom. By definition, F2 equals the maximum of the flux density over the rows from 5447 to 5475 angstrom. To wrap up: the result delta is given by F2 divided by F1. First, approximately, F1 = 7.96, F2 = 8.11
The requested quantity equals 1.02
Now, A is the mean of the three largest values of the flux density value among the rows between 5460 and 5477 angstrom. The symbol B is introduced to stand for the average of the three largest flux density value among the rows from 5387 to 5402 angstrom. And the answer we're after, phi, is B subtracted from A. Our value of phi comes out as -0.2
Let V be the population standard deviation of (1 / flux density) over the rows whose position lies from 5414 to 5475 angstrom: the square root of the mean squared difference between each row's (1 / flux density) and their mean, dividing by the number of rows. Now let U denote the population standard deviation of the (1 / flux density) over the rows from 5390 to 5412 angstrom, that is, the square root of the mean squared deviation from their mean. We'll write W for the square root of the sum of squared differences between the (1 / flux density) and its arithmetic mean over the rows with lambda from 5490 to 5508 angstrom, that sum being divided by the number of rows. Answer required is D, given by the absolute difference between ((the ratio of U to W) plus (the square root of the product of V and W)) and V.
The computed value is 0.96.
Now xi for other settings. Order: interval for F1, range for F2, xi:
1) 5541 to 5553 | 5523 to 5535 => 0.98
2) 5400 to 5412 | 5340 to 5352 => 0.91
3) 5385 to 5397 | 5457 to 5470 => 0.98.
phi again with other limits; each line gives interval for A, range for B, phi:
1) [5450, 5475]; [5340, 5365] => -0.5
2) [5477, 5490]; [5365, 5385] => -0.3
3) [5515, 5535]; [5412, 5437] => -0.5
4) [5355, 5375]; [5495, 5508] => 0.5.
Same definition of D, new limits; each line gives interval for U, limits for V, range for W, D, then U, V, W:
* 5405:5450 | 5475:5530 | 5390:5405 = 1.39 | 0.0062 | 0.0068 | 0.0045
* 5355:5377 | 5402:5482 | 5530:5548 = 0.79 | 0.0047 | 0.0062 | 0.0060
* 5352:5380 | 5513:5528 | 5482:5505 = 0.60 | 0.0045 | 0.0066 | 0.0074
